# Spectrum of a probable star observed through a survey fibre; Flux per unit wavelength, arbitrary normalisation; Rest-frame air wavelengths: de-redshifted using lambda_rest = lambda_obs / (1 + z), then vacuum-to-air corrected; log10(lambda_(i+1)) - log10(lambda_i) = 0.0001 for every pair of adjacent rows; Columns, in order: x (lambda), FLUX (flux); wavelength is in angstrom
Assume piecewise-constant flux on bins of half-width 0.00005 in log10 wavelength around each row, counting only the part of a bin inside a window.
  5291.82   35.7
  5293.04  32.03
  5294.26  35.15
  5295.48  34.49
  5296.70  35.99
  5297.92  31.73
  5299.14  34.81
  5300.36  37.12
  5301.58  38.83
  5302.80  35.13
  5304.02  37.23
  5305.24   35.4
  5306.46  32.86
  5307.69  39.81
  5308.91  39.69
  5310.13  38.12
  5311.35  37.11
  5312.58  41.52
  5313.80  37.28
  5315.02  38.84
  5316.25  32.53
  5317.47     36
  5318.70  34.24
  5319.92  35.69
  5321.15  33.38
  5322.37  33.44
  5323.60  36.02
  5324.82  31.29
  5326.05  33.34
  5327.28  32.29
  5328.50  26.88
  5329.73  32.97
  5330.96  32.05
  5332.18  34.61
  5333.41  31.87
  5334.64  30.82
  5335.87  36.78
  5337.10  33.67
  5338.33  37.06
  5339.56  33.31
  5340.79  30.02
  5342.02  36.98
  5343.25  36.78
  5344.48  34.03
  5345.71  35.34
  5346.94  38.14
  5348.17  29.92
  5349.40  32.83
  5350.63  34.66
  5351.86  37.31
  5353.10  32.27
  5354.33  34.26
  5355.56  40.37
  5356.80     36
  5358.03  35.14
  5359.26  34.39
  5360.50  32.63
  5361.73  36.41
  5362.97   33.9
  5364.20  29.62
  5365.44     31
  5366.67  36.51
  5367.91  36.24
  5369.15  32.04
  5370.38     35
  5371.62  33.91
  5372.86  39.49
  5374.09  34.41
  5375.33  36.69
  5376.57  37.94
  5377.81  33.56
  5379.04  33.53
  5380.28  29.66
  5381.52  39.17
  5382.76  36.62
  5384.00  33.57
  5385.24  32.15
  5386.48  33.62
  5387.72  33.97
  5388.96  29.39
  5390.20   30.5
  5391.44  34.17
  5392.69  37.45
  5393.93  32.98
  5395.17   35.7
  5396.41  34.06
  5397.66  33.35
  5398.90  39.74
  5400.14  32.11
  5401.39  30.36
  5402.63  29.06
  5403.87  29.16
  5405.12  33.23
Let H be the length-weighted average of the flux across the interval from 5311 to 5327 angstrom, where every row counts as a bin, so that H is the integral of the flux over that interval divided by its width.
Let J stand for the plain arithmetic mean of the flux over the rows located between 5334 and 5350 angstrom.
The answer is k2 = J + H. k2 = 69.6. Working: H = 35.3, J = 34.3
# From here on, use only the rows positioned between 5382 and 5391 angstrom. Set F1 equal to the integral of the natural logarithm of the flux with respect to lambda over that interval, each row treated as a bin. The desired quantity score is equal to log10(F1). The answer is 1.50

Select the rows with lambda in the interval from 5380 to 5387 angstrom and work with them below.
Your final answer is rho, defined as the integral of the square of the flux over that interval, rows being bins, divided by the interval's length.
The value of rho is 1189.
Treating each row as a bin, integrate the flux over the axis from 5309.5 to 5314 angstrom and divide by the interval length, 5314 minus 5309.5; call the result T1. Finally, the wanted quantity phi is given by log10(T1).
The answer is 1.59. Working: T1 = 38.6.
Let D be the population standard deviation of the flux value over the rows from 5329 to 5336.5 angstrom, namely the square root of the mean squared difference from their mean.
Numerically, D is 2.0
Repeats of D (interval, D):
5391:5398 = 1.5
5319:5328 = 1.6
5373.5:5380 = 1.8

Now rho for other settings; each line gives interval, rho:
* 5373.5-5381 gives 1188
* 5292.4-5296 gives 1149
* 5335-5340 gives 1231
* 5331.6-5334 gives 1105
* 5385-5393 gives 1088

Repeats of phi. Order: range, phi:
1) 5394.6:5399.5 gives 1.55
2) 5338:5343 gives 1.54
